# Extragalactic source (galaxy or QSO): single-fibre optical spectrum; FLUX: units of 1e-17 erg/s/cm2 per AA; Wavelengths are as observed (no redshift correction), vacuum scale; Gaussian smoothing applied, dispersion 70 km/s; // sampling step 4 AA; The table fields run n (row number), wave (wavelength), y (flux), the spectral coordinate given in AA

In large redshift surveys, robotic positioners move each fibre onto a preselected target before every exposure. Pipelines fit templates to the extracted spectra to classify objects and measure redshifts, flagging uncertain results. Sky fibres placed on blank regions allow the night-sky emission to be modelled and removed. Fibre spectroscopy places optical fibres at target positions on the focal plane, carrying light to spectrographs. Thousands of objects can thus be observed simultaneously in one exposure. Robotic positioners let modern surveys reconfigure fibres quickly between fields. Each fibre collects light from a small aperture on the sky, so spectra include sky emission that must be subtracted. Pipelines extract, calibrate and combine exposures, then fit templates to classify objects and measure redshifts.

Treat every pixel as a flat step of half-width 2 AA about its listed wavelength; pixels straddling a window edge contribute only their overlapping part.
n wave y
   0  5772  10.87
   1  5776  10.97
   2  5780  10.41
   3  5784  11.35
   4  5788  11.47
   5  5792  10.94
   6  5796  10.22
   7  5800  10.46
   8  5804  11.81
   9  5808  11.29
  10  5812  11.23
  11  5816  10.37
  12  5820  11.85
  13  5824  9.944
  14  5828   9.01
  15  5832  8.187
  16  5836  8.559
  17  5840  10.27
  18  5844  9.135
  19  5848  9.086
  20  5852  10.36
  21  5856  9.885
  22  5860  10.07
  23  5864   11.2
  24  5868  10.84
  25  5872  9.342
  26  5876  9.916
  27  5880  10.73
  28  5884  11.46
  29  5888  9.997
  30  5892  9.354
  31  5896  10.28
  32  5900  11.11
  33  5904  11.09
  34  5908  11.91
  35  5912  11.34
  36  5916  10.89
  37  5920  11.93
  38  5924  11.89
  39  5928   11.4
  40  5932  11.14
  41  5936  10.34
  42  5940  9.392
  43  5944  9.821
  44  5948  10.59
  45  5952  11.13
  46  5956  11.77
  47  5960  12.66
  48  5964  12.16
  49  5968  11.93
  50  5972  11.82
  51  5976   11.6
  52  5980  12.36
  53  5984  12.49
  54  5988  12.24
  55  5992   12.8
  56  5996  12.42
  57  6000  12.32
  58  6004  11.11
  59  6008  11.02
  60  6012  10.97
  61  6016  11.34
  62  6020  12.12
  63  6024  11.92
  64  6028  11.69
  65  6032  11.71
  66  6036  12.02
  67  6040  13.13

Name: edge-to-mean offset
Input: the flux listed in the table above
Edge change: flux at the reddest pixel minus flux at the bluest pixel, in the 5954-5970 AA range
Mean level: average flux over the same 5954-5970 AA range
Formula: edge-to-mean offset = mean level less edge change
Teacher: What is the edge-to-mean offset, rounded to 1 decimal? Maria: 12.0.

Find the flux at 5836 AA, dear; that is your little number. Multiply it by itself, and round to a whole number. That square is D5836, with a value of 73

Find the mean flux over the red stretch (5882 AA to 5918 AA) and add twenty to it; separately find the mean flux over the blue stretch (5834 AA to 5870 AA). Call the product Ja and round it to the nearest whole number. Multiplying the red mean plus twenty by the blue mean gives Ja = 306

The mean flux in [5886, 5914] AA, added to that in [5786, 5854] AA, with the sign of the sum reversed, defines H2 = -21.0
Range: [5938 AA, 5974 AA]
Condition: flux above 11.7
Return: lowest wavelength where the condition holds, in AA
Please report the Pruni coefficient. 5956 AA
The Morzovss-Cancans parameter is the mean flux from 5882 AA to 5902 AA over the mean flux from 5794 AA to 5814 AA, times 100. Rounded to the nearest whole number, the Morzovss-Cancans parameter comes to 95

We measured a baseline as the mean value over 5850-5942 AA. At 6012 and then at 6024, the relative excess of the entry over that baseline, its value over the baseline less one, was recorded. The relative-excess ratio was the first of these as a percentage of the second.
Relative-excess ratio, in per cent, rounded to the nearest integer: 23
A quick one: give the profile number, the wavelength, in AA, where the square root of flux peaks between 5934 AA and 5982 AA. 5960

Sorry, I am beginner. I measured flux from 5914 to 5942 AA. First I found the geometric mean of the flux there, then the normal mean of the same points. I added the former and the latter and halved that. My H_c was 11.0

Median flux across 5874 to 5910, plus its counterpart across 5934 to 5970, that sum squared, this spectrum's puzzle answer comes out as 478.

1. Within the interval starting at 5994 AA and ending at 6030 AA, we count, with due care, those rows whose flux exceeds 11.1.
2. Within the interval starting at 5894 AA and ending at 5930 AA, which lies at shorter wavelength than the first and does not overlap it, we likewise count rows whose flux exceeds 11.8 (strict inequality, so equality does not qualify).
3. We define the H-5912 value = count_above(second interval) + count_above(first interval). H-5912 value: 10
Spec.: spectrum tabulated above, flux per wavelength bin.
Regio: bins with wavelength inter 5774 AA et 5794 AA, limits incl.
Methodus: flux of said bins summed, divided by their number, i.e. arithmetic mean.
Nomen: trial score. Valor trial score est 11.0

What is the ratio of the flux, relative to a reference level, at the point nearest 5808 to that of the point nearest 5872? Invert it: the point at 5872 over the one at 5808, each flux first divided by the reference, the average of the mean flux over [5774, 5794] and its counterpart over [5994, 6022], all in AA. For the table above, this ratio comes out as 0.83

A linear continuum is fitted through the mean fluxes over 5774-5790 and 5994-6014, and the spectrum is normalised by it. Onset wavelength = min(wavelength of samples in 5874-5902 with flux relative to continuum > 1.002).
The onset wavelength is 5884 AA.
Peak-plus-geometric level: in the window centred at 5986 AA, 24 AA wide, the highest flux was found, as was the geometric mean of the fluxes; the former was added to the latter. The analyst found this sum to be 25.1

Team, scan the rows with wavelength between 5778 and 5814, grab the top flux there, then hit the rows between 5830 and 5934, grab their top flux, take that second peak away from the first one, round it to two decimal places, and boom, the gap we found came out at -0.12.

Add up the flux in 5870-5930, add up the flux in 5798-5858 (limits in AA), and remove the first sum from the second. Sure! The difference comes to -11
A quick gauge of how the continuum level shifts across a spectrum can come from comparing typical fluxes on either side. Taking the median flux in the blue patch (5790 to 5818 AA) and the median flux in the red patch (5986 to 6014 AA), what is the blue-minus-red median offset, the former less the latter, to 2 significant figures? -1.3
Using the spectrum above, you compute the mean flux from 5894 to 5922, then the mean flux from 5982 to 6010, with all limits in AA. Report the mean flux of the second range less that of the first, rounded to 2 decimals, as 0.84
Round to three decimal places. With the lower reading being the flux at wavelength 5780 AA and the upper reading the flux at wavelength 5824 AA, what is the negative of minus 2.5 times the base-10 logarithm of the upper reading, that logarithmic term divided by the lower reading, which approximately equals 0.240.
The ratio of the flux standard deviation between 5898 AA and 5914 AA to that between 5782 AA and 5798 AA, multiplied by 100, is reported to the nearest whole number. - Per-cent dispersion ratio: 68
